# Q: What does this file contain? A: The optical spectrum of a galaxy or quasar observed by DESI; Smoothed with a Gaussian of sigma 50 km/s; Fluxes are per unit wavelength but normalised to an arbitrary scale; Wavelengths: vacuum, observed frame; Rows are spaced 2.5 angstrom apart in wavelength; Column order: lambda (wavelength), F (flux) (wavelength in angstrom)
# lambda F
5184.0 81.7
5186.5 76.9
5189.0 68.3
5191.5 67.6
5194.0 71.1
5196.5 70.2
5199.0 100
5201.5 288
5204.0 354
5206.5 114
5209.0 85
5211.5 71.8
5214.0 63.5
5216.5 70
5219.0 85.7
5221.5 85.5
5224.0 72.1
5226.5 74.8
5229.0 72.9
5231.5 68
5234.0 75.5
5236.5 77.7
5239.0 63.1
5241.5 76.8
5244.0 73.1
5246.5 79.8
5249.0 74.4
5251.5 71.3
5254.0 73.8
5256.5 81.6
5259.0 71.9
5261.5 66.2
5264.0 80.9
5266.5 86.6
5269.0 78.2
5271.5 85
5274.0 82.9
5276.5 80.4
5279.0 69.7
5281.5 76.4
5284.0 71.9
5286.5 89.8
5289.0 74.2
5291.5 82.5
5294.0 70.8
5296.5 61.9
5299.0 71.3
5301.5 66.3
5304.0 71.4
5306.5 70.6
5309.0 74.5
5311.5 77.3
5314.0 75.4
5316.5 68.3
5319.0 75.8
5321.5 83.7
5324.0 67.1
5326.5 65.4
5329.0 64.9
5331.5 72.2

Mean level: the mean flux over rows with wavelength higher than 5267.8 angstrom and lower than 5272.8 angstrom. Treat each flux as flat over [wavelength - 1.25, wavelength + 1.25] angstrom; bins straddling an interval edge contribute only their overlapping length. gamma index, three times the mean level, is 245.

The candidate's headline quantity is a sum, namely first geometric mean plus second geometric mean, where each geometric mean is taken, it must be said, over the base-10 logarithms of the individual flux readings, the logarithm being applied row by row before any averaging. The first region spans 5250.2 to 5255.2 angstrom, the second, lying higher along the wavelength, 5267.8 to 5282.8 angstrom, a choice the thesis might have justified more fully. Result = 3.756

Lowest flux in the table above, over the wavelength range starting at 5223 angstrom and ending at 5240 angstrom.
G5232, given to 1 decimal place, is 63.1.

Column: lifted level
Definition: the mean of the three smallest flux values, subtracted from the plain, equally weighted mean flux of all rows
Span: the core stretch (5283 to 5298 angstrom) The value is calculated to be 7.0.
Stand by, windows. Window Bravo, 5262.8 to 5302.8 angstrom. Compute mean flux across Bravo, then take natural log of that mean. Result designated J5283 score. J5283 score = 4.34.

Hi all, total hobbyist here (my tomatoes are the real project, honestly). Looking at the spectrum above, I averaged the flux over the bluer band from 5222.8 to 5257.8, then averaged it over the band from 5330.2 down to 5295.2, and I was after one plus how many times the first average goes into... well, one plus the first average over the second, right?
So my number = 2.04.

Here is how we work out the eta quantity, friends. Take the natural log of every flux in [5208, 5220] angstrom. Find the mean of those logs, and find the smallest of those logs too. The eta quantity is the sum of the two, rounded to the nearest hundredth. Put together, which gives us 8.46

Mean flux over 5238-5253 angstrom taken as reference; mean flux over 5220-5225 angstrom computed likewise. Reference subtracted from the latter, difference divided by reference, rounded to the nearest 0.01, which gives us 0.08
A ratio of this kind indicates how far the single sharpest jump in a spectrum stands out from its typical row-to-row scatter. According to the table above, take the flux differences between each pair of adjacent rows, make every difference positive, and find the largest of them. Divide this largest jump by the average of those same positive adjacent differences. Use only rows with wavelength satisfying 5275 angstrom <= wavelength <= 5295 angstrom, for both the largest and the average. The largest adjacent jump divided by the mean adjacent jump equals 1.7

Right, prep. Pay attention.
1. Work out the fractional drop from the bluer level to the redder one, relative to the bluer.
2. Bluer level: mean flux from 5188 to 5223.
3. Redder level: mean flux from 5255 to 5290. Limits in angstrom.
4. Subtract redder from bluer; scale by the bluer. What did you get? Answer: 0.31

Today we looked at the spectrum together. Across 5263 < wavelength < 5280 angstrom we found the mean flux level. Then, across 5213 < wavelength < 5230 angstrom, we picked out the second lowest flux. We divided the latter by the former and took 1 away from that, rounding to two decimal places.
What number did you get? -0.13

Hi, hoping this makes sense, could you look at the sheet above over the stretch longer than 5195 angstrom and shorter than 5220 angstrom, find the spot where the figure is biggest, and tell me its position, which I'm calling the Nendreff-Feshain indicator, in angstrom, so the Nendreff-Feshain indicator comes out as 5204.0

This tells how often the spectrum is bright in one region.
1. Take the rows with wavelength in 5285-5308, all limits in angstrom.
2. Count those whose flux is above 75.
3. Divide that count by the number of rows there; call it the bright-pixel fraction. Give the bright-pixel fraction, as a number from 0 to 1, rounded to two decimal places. 0.22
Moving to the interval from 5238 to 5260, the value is 0.33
